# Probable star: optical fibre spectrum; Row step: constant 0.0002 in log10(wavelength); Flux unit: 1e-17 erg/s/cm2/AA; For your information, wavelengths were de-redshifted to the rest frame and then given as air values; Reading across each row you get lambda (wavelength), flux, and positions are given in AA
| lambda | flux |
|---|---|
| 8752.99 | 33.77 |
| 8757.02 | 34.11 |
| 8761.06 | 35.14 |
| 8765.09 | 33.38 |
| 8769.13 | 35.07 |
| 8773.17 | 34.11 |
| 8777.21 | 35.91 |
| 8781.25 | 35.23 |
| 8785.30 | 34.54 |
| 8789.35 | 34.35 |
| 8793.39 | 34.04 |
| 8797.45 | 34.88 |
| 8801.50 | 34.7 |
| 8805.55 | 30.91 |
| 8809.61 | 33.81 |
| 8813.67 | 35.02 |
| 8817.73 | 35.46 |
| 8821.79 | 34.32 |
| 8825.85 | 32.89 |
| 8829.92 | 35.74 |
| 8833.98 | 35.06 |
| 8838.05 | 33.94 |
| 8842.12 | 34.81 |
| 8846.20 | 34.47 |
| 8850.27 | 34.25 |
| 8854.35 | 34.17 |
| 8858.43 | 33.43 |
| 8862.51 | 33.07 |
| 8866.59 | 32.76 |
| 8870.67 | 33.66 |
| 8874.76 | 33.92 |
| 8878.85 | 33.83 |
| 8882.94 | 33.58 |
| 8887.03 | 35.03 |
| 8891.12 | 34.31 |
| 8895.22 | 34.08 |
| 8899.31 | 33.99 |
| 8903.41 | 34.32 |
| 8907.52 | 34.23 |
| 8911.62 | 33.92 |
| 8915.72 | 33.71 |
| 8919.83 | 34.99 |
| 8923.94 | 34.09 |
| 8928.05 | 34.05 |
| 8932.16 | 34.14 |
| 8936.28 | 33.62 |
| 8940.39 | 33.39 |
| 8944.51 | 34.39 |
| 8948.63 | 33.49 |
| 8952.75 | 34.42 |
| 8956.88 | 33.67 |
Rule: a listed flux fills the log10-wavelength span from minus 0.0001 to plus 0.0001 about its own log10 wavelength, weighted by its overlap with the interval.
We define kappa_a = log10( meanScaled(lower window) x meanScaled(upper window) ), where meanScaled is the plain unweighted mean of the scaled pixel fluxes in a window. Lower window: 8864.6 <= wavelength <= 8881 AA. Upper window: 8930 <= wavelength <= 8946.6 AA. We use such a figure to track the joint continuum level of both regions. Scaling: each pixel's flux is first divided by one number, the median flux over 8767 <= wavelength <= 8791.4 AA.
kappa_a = -0.028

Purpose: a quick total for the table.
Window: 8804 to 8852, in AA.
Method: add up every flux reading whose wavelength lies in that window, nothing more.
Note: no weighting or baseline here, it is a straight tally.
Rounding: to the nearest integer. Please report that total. 411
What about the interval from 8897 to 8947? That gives 409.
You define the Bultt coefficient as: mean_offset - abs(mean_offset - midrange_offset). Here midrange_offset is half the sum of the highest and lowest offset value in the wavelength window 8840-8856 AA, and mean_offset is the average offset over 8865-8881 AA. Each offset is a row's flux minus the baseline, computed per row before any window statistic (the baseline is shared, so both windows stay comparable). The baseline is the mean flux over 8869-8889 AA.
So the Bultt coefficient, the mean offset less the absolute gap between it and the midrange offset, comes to -1.4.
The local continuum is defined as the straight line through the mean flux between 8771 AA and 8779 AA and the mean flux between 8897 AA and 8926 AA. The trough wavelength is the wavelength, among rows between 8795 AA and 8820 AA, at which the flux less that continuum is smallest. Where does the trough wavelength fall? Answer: 8805.55 AA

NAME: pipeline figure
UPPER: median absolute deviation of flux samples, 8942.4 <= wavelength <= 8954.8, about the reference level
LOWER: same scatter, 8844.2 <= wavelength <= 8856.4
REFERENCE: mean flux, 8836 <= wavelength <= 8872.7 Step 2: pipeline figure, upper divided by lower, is 1.3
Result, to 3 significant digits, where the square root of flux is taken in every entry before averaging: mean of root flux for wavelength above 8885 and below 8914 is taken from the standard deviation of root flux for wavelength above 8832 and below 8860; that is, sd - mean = -5.81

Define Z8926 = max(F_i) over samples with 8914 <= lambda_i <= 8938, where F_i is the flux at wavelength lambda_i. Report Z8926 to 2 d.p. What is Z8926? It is 34.99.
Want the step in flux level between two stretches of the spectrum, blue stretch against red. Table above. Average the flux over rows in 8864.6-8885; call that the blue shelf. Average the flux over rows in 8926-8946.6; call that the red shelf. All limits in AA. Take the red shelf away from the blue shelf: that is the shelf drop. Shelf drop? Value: -0.37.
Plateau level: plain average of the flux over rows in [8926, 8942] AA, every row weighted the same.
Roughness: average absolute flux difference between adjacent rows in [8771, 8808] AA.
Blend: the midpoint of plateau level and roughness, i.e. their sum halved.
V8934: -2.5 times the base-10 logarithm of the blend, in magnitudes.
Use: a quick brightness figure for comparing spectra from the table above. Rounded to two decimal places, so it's -3.10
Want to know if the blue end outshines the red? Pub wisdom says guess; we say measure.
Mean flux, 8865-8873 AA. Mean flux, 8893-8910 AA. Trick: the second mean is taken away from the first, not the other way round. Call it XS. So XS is -0.9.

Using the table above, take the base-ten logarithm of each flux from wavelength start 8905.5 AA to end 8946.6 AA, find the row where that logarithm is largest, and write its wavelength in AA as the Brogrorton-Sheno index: 8919.83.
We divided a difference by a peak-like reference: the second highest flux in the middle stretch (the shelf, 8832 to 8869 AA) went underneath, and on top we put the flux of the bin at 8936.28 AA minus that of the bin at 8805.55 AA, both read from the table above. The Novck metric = 0.08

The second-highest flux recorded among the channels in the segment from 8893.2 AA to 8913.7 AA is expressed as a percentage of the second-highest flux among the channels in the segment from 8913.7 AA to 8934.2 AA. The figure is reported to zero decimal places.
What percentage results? 100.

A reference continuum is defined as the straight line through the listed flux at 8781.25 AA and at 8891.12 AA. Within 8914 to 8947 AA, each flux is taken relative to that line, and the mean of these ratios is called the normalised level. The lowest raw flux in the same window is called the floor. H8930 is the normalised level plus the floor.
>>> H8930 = 34.4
